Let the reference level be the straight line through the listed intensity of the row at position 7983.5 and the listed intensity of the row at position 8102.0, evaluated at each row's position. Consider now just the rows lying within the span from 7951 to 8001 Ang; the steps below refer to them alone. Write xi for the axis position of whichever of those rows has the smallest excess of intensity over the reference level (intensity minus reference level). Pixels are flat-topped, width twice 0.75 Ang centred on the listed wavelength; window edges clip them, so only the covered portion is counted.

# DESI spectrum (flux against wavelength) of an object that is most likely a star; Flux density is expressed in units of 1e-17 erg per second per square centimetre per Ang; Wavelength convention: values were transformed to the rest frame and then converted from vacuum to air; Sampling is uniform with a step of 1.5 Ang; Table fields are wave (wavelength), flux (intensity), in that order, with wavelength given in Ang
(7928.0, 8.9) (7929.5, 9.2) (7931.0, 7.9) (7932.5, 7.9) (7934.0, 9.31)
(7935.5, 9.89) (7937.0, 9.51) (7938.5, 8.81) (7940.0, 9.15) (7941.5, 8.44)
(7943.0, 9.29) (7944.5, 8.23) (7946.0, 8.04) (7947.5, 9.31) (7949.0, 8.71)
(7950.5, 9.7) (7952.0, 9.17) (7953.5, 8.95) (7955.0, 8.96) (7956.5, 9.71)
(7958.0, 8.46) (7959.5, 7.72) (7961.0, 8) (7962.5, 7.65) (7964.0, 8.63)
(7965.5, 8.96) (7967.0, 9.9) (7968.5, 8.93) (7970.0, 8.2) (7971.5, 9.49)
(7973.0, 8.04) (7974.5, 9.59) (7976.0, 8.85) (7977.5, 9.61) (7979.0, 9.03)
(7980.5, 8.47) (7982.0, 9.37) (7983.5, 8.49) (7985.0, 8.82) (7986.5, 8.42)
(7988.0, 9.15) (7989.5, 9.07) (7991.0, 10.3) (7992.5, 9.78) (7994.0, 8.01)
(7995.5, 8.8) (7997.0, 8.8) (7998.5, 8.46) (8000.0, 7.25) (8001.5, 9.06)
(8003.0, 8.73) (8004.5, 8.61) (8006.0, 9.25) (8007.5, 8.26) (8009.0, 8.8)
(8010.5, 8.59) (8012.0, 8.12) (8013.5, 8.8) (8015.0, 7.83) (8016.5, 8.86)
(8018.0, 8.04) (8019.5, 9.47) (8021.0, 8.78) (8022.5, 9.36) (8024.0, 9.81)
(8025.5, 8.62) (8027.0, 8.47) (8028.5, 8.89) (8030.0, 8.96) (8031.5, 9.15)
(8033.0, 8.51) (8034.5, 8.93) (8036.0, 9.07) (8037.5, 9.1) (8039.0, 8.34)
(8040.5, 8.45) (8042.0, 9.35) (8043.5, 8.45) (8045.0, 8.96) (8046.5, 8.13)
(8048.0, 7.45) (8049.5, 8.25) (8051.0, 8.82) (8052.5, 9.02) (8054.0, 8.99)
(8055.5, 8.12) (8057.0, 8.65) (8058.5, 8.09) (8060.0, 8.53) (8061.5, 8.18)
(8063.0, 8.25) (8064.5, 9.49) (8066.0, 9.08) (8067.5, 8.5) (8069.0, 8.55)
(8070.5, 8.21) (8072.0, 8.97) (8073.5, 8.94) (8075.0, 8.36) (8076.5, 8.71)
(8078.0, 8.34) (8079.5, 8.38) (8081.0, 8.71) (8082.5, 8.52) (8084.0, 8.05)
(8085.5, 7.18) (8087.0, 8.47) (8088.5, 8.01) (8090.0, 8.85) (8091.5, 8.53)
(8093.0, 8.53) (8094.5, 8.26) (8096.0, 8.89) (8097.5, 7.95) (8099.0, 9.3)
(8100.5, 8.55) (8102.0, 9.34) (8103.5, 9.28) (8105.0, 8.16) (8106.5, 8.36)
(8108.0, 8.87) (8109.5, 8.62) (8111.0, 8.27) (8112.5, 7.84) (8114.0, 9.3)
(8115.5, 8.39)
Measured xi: 8000.0 Ang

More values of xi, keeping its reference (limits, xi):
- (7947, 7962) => 7959.5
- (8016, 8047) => 8046.5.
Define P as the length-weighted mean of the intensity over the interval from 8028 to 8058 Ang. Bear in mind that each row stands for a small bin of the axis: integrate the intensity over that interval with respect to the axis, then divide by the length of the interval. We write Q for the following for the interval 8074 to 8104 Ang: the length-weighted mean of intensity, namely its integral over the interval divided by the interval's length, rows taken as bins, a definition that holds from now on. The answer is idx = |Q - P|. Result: 0.17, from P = 8.67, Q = 8.51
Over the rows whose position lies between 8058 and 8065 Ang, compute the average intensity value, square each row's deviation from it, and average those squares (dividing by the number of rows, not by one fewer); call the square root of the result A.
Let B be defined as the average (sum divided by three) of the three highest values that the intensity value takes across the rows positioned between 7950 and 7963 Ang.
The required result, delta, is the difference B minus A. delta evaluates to 9.01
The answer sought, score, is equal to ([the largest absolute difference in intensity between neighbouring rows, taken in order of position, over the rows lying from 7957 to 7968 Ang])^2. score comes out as 1.0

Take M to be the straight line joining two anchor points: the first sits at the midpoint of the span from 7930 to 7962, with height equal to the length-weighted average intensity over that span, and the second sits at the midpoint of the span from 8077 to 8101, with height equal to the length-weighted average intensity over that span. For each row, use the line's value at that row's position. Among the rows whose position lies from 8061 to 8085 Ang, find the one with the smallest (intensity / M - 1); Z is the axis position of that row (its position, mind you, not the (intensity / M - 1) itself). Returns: 8084.0 Ang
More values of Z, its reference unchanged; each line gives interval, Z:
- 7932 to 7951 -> 7932.5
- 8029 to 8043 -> 8039.0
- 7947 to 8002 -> 8000.0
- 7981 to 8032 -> 8000.0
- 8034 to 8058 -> 8048.0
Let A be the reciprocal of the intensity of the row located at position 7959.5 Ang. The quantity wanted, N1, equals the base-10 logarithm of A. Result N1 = -0.89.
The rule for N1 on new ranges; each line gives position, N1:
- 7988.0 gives -0.96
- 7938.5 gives -0.94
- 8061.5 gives -0.91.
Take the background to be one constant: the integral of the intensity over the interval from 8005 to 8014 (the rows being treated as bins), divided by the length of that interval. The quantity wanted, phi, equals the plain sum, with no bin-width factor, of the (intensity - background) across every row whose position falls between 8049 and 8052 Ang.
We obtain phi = -0.2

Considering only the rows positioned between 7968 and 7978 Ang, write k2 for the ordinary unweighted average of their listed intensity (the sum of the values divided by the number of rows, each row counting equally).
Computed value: 9.0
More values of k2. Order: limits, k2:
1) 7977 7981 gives 9.0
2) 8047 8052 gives 8.2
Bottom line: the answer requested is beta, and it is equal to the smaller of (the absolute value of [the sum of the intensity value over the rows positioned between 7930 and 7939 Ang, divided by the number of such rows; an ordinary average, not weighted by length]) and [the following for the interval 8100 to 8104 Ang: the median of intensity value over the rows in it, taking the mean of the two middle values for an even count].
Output 8.9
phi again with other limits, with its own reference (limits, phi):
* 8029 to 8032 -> 0.8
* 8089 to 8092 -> 0.1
